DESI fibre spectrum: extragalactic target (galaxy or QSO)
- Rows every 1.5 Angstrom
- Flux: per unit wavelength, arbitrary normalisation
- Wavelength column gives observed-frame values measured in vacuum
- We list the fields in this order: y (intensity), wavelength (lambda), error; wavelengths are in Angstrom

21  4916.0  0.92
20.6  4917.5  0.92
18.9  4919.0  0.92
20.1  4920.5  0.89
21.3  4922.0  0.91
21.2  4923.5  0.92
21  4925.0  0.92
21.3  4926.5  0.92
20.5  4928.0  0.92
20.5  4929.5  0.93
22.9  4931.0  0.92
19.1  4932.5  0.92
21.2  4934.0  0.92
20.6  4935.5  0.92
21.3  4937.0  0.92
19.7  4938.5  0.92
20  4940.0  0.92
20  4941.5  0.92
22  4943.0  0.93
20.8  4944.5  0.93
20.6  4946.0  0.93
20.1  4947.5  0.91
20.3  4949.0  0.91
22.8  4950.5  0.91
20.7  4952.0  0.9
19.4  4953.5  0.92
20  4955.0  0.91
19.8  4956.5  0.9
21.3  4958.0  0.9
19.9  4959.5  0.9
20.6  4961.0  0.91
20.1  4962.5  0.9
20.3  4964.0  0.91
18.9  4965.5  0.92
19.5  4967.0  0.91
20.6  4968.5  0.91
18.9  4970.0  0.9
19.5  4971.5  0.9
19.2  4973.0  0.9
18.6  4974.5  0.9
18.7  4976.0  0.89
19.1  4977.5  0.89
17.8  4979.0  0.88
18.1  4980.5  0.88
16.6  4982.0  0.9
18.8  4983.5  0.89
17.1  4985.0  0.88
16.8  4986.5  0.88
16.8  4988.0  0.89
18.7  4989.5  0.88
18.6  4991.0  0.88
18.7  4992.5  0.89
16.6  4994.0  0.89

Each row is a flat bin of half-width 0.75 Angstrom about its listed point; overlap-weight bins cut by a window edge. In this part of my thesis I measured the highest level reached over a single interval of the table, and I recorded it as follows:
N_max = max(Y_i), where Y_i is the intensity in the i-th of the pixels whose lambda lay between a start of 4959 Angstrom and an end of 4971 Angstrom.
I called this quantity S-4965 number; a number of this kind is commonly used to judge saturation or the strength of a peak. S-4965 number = 20.6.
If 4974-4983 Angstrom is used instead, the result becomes 19.1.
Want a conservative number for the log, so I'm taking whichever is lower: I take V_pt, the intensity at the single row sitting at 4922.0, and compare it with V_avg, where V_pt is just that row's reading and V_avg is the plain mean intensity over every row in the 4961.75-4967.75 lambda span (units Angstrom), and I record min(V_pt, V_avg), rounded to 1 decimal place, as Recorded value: 19.7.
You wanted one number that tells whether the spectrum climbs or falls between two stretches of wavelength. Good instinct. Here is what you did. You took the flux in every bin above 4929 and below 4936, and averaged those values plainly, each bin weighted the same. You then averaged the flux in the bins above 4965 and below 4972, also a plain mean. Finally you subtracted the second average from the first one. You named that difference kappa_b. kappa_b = 1.4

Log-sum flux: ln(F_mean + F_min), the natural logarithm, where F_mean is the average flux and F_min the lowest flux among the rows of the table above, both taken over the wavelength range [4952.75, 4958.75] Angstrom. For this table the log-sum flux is 3.68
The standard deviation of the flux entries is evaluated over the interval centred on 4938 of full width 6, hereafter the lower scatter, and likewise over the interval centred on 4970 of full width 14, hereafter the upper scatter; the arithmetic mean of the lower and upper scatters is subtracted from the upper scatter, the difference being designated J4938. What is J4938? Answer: 0.0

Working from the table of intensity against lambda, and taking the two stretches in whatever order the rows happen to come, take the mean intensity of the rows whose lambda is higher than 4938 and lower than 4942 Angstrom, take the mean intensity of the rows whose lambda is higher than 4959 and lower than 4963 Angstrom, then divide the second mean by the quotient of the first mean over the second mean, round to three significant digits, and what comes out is 20.5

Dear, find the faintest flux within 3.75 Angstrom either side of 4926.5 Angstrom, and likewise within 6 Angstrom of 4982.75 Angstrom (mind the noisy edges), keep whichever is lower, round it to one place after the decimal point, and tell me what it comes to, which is 16.6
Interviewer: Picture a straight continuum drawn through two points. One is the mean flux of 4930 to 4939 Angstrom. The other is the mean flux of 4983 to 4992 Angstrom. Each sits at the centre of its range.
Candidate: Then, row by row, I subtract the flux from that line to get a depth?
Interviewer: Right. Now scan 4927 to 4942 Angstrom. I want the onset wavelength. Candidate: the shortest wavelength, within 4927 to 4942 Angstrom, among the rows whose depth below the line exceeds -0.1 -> 4928.0 Angstrom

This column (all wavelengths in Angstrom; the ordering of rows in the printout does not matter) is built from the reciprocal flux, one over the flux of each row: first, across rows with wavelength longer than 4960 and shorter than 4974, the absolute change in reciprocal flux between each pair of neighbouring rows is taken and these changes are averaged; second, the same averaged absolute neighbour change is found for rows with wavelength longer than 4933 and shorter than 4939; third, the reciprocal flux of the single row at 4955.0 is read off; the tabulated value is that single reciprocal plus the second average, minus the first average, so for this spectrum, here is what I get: 0.0502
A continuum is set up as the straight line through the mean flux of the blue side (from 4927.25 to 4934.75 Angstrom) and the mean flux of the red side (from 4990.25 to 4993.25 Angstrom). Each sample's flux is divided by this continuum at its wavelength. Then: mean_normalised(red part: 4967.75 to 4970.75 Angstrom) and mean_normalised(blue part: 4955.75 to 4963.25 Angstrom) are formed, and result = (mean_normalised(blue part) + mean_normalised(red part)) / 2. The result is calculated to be 1.02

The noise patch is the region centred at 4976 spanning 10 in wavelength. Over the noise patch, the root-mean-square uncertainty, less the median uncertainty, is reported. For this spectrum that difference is 0.0015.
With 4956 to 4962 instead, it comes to 0.0025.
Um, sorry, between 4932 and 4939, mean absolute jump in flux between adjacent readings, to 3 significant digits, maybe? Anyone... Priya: 1.25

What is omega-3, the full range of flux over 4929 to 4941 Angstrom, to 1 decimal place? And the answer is 3.8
